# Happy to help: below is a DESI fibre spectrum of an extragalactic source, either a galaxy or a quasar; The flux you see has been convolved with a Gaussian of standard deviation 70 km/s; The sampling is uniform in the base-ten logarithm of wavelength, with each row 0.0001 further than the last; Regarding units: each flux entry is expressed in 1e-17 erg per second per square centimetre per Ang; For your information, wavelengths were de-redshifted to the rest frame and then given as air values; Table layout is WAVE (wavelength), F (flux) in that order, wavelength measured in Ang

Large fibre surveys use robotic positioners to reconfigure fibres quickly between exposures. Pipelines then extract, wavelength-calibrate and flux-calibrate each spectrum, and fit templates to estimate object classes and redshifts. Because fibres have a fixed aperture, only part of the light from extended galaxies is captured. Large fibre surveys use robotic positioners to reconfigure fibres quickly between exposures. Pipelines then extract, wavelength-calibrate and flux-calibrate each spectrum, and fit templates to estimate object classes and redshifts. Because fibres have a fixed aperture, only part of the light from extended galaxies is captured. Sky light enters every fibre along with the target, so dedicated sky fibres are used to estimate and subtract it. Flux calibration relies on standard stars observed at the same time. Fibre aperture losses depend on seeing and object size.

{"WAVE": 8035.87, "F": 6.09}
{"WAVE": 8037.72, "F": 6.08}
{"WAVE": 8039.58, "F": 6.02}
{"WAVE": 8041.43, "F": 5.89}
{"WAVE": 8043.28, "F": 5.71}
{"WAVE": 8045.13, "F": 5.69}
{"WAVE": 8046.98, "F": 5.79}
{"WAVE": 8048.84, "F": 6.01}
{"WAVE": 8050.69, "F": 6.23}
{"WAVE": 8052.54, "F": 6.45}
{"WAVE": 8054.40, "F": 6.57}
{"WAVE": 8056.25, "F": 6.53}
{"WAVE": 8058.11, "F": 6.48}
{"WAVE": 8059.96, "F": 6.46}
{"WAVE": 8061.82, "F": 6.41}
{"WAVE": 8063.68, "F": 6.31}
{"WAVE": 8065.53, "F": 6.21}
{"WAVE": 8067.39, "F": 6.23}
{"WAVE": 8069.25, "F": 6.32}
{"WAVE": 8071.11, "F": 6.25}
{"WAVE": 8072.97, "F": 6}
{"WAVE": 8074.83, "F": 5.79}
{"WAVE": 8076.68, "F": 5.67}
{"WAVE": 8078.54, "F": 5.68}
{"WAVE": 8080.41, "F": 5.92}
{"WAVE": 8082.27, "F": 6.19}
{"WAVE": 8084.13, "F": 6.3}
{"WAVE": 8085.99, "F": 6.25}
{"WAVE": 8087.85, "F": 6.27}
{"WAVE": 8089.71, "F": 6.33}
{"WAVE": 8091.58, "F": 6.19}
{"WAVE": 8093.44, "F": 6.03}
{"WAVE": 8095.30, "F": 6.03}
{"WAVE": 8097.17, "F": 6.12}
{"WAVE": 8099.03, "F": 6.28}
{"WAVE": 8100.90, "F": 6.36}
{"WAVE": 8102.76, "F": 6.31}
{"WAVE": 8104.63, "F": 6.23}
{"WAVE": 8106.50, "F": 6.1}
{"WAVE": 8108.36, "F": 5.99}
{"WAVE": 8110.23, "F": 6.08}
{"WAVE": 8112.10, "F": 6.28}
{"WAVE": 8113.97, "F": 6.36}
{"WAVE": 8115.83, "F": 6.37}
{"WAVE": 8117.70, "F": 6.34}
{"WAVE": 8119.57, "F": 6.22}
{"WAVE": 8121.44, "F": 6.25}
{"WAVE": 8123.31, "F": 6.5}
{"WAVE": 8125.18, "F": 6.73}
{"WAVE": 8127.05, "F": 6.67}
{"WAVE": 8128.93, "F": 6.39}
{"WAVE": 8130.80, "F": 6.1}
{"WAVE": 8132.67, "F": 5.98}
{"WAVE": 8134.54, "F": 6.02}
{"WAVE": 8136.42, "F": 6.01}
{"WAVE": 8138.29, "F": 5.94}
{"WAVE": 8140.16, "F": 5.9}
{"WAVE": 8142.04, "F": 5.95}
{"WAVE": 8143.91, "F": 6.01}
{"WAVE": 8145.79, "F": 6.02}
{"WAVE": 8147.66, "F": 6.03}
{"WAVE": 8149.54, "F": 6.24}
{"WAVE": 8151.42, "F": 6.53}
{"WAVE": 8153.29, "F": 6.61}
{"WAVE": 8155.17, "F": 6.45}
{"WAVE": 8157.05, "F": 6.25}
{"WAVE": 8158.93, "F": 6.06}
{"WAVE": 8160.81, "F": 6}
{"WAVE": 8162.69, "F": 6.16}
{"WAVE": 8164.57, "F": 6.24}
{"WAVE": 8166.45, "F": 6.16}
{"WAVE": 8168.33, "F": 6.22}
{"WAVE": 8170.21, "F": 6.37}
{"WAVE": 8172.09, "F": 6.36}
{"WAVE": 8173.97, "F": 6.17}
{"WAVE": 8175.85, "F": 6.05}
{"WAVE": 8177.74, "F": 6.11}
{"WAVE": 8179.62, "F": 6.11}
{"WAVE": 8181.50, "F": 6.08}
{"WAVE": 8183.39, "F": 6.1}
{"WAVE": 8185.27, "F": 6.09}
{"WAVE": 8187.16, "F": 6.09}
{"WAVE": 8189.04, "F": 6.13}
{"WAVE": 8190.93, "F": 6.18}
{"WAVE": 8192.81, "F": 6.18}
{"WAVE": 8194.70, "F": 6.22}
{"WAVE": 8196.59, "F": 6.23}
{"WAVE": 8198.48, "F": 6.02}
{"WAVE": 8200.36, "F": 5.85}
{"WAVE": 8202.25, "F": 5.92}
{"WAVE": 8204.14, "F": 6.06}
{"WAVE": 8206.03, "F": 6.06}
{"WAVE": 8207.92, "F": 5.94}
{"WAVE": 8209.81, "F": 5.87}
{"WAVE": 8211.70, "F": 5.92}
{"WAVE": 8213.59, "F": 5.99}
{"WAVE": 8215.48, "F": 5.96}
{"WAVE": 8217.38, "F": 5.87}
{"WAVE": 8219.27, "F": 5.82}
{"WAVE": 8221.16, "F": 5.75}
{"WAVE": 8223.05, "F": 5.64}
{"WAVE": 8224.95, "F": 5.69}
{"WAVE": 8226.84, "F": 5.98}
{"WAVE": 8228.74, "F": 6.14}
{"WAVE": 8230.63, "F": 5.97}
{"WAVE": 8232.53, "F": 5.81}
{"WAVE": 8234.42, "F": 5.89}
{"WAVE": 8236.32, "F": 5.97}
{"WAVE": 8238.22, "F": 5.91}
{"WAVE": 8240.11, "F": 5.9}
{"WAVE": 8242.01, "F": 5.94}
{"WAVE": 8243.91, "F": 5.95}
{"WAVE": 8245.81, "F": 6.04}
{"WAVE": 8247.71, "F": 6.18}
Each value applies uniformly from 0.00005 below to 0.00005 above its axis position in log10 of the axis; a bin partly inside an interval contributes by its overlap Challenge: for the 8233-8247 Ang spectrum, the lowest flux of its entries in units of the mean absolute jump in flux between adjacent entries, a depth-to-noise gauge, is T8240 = 122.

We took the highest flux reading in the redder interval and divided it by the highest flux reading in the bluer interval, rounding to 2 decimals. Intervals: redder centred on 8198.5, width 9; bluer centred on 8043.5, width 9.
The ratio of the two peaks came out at 1.03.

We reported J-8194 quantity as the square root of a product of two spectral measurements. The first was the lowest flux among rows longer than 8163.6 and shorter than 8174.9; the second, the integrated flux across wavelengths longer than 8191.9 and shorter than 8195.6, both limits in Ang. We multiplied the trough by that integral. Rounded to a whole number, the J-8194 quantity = 12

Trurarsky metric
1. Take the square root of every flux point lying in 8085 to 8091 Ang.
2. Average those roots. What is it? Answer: 2.51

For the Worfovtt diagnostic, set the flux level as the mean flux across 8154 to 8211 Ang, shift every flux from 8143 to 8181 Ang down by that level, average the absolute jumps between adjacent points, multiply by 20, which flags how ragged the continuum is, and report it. 2.23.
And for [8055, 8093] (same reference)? 2.08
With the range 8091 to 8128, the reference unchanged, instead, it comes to 2.06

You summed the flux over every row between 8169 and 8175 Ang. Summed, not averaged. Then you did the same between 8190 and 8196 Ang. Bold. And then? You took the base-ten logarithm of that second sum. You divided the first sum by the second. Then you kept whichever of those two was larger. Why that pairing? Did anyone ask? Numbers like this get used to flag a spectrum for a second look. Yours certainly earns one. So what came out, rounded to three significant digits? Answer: 1.27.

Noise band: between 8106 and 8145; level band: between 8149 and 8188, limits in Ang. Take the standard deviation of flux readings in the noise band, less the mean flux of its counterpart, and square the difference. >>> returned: 36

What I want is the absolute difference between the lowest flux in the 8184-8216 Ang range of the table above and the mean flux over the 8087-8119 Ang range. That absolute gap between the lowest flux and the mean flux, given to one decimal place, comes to 0.4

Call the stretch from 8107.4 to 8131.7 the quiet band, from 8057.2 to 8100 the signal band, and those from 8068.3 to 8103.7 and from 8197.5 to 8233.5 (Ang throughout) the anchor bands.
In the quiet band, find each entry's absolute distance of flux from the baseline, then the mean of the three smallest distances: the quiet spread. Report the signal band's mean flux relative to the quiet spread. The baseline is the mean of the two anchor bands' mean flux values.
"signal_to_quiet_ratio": 105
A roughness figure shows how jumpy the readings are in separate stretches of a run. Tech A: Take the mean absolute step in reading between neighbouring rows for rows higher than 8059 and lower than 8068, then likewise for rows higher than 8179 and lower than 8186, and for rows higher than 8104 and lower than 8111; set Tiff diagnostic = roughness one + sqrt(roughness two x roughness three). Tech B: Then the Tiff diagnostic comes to 0.114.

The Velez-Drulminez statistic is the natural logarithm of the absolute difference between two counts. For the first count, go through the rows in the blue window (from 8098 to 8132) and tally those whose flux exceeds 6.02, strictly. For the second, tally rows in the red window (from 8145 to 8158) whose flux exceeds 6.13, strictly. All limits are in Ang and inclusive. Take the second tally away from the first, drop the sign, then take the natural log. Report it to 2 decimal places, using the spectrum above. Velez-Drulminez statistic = 2.48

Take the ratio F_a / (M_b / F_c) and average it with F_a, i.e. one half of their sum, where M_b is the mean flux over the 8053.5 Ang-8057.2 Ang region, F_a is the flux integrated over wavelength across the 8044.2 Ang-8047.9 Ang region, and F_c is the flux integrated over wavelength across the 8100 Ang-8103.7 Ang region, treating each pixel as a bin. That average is 49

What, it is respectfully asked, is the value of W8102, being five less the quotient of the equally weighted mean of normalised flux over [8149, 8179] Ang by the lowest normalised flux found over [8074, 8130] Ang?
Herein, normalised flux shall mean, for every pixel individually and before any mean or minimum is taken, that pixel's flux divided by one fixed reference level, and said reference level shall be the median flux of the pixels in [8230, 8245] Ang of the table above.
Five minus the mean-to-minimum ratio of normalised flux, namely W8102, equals 3.90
